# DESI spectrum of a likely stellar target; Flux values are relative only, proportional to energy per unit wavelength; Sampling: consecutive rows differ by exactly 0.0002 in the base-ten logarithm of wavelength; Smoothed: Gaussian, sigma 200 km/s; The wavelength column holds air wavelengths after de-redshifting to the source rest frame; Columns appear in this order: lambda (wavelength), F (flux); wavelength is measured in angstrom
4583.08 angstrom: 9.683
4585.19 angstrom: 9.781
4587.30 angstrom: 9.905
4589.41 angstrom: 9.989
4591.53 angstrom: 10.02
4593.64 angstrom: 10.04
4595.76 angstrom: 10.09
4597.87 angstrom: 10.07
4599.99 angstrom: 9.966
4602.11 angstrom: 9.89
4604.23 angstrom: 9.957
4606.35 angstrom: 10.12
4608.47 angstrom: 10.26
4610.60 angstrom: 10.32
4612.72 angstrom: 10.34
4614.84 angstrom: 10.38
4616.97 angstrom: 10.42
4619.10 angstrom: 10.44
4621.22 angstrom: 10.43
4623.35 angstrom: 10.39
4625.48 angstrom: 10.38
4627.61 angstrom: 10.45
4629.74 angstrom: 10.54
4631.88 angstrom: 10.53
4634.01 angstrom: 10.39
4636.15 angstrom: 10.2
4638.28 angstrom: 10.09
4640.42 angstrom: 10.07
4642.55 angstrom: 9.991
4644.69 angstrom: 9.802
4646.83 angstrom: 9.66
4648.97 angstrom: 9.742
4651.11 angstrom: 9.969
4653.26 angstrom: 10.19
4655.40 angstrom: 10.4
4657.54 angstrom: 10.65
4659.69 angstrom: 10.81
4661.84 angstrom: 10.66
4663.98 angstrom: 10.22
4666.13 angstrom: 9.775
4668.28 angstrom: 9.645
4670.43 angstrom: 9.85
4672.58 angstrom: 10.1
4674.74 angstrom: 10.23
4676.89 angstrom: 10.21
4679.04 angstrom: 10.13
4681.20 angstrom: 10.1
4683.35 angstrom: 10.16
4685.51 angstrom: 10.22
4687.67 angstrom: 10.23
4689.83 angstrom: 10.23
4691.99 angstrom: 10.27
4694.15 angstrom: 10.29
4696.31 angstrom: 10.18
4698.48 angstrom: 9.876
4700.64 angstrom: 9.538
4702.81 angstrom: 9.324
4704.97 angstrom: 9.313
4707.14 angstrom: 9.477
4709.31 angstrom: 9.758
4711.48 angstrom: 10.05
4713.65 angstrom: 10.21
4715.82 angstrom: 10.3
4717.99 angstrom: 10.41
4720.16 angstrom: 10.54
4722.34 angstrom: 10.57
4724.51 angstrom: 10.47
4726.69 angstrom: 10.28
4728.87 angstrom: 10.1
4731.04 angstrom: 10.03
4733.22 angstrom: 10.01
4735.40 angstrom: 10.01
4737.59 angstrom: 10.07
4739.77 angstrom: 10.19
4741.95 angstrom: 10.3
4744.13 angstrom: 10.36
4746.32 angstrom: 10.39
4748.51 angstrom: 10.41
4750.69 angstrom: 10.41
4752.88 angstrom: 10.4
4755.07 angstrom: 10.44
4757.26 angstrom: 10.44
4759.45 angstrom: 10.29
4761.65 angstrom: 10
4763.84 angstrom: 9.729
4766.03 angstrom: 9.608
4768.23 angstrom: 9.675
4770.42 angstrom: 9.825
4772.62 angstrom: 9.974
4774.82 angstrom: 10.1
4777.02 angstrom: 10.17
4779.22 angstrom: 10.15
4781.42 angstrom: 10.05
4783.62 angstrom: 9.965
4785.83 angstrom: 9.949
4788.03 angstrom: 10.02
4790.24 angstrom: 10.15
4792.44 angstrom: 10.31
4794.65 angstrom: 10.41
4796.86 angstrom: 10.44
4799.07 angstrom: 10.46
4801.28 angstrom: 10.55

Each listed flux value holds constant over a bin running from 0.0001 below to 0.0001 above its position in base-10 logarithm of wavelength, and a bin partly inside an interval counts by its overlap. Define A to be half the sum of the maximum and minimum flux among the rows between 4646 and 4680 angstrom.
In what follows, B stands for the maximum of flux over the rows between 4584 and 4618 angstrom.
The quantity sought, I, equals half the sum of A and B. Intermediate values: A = 10.23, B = 10.42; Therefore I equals 10.3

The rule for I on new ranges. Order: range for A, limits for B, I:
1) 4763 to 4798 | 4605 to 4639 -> 10.3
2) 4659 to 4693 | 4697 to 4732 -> 10.4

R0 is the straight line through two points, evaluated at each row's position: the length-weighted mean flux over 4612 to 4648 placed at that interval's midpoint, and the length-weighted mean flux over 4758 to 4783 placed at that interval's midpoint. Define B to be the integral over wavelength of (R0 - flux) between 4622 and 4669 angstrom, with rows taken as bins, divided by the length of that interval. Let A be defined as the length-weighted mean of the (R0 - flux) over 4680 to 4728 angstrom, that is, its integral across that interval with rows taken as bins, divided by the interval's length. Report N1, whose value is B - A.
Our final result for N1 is -0.01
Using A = 0.03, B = 0.02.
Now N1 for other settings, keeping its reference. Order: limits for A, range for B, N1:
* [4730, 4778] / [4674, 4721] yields 0.20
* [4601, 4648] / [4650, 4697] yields -0.08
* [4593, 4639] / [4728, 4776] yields -0.15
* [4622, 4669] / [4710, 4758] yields -0.26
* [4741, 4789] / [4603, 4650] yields 0.19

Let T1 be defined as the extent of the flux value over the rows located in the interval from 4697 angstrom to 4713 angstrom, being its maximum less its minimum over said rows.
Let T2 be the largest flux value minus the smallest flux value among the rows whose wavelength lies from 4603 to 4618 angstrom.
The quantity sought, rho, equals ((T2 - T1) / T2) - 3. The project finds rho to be -3.6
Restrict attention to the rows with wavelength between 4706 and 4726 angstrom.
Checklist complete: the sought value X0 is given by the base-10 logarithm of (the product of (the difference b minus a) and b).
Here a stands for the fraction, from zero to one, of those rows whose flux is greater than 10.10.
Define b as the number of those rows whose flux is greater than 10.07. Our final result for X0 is 1.51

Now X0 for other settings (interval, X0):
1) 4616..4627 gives 1.30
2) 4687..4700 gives 1.32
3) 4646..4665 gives 1.51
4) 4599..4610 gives 0.51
